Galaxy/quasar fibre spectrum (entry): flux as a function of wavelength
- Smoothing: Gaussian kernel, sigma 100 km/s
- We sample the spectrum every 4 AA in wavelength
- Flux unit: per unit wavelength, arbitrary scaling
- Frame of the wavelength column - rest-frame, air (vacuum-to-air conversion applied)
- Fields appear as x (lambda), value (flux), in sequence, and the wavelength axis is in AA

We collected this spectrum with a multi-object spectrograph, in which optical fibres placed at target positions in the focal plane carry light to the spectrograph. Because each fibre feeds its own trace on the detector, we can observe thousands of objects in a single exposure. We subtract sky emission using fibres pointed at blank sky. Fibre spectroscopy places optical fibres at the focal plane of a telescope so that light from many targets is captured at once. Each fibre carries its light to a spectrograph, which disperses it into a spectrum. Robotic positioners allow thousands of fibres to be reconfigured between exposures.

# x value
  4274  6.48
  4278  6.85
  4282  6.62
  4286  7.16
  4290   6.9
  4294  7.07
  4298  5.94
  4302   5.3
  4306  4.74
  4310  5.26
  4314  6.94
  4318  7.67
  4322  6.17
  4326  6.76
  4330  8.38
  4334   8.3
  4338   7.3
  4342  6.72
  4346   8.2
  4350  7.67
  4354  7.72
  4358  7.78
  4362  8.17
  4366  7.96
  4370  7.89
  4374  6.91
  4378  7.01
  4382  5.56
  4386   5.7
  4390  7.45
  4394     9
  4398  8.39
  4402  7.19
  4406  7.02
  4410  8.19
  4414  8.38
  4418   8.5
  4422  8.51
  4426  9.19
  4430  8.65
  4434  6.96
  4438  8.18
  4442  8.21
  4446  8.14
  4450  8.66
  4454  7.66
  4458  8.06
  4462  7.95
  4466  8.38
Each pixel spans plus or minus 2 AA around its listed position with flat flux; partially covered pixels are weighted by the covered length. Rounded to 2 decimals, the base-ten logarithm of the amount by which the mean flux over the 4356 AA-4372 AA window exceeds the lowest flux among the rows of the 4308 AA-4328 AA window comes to 0.43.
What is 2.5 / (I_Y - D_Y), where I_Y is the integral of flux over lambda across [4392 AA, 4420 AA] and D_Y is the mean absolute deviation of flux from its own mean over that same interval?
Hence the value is 0.0111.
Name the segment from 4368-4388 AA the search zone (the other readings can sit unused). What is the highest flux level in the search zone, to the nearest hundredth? 7.89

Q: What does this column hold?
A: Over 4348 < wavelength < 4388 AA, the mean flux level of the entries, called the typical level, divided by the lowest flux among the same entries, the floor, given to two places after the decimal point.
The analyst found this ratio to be 1.30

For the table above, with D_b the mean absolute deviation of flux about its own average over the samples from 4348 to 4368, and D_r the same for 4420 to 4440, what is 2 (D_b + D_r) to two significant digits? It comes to 1.5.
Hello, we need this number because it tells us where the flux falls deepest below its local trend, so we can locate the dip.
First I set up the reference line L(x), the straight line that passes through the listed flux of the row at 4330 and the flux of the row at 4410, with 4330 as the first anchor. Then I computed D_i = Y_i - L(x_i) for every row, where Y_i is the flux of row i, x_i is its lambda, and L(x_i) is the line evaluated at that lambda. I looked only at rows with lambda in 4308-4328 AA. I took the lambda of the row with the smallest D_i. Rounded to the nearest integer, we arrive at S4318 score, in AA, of 4310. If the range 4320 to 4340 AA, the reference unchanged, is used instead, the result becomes 4322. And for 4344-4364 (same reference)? 4350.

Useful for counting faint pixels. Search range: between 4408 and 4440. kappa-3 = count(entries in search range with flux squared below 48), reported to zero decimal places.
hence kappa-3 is 0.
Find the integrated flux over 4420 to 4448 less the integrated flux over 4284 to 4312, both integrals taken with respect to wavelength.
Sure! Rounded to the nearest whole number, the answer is 62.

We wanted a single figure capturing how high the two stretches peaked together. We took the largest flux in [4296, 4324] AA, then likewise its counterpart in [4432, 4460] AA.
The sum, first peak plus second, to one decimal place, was 16.3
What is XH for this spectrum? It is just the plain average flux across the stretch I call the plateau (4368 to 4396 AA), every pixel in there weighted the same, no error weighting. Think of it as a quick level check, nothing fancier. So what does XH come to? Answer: 7.1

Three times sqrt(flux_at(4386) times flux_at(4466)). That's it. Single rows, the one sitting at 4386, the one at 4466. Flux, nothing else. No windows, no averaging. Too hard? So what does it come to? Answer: 20.7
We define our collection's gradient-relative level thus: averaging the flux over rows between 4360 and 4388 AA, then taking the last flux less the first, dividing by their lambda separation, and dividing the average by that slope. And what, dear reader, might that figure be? -68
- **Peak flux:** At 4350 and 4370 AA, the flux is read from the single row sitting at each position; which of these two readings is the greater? 7.89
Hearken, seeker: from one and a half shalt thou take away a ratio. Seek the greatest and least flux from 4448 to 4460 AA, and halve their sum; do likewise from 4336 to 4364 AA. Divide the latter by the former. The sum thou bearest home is 0.59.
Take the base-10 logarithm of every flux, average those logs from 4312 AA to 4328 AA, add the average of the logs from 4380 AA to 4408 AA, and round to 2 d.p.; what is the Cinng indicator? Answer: 1.69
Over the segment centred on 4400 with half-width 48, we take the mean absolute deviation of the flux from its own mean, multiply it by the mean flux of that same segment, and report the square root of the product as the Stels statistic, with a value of 2.34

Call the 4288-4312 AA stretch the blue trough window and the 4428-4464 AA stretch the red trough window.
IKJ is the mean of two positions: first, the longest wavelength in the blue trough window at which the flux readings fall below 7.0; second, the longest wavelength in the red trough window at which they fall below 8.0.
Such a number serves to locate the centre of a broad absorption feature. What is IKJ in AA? 4386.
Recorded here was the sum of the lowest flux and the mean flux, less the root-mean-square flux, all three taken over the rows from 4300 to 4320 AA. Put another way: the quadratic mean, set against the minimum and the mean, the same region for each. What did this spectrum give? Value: 4.6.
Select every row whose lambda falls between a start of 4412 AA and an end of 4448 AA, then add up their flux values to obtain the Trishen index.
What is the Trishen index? 75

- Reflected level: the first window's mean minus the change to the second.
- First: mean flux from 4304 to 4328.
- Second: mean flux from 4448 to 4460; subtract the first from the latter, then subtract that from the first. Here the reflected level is 4.4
